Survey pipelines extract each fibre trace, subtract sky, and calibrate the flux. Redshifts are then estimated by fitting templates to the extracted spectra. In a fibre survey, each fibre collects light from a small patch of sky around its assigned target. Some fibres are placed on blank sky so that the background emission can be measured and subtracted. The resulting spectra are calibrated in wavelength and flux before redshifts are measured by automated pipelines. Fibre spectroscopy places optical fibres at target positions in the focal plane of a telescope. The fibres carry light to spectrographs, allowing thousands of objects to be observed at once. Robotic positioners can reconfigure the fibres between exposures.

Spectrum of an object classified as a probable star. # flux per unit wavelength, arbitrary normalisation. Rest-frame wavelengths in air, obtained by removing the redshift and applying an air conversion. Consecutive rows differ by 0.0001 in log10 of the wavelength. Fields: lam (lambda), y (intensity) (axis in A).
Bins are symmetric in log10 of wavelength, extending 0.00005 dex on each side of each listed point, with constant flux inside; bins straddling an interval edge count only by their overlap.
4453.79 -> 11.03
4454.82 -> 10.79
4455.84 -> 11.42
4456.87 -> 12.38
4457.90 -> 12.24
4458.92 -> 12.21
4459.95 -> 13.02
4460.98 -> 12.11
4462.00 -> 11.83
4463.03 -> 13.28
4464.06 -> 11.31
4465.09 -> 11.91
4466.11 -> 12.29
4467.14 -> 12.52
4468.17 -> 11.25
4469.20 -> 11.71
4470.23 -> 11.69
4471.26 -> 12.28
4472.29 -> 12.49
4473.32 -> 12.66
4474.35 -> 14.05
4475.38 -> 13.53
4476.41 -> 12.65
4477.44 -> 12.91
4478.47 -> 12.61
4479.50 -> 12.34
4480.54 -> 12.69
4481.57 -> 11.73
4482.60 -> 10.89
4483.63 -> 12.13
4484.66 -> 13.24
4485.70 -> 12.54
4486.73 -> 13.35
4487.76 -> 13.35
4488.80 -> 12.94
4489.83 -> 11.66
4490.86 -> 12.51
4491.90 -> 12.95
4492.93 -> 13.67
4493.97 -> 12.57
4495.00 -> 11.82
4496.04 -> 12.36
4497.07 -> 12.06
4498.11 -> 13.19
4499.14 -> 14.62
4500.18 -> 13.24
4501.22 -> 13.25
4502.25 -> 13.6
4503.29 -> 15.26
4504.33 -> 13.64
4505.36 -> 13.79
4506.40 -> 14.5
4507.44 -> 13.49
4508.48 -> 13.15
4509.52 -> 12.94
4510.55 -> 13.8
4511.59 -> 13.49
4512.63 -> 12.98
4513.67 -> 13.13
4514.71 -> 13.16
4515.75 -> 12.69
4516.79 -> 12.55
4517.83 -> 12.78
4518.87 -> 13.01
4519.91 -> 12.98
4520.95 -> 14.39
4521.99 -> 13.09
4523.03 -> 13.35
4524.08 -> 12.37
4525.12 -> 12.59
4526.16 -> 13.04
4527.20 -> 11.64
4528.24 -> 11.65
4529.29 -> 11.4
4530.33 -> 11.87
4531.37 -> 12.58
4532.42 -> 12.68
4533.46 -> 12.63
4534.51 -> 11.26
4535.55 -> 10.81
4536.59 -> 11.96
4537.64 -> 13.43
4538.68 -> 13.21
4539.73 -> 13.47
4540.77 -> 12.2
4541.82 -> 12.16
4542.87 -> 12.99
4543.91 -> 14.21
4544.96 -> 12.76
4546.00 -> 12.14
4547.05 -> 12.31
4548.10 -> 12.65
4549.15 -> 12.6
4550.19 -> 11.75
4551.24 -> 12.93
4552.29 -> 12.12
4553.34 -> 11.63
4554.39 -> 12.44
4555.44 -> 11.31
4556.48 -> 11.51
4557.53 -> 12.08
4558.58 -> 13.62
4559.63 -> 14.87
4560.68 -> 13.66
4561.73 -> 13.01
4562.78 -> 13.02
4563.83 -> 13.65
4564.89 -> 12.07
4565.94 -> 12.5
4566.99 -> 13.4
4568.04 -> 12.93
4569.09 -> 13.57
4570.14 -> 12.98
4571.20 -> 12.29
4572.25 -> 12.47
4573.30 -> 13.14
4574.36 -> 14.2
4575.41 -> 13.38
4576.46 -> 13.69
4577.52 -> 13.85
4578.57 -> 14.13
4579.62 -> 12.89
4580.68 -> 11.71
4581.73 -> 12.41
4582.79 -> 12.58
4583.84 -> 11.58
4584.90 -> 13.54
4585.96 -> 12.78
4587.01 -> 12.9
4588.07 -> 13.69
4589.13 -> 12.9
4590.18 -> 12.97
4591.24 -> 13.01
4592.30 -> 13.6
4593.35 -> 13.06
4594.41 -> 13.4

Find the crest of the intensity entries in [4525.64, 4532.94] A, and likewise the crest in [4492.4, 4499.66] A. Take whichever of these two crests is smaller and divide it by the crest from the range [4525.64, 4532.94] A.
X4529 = 1.00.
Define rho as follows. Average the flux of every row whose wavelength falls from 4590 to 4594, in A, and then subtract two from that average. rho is 11.2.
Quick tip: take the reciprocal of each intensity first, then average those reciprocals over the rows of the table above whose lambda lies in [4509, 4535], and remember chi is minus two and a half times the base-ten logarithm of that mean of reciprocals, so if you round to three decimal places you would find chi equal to 2.758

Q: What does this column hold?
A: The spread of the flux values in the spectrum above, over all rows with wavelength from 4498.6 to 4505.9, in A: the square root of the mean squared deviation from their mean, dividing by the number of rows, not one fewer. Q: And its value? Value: 0.70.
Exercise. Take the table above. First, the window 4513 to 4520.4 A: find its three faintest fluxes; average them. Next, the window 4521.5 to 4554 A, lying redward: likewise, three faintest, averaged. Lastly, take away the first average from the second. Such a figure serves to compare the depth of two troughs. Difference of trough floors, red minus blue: -1.5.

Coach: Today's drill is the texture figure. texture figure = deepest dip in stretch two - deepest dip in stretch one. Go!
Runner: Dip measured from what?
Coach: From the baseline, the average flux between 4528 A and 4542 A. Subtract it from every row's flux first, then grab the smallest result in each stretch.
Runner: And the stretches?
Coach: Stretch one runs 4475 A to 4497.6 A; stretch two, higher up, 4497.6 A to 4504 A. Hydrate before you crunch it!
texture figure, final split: 2.3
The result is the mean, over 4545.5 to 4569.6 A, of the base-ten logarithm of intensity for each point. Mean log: 1.10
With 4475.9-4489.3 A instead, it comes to 1.10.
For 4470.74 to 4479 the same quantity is 1.11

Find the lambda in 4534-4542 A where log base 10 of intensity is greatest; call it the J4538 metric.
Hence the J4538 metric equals 4539.73 A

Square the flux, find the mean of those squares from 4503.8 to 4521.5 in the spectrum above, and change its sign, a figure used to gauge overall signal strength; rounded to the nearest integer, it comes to -178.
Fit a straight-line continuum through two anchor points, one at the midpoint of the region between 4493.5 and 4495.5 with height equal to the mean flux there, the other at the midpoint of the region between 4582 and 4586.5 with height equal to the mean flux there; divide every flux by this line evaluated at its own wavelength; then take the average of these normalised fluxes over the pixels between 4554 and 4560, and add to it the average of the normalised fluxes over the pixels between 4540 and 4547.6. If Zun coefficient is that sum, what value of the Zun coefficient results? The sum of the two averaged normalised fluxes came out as 2.03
